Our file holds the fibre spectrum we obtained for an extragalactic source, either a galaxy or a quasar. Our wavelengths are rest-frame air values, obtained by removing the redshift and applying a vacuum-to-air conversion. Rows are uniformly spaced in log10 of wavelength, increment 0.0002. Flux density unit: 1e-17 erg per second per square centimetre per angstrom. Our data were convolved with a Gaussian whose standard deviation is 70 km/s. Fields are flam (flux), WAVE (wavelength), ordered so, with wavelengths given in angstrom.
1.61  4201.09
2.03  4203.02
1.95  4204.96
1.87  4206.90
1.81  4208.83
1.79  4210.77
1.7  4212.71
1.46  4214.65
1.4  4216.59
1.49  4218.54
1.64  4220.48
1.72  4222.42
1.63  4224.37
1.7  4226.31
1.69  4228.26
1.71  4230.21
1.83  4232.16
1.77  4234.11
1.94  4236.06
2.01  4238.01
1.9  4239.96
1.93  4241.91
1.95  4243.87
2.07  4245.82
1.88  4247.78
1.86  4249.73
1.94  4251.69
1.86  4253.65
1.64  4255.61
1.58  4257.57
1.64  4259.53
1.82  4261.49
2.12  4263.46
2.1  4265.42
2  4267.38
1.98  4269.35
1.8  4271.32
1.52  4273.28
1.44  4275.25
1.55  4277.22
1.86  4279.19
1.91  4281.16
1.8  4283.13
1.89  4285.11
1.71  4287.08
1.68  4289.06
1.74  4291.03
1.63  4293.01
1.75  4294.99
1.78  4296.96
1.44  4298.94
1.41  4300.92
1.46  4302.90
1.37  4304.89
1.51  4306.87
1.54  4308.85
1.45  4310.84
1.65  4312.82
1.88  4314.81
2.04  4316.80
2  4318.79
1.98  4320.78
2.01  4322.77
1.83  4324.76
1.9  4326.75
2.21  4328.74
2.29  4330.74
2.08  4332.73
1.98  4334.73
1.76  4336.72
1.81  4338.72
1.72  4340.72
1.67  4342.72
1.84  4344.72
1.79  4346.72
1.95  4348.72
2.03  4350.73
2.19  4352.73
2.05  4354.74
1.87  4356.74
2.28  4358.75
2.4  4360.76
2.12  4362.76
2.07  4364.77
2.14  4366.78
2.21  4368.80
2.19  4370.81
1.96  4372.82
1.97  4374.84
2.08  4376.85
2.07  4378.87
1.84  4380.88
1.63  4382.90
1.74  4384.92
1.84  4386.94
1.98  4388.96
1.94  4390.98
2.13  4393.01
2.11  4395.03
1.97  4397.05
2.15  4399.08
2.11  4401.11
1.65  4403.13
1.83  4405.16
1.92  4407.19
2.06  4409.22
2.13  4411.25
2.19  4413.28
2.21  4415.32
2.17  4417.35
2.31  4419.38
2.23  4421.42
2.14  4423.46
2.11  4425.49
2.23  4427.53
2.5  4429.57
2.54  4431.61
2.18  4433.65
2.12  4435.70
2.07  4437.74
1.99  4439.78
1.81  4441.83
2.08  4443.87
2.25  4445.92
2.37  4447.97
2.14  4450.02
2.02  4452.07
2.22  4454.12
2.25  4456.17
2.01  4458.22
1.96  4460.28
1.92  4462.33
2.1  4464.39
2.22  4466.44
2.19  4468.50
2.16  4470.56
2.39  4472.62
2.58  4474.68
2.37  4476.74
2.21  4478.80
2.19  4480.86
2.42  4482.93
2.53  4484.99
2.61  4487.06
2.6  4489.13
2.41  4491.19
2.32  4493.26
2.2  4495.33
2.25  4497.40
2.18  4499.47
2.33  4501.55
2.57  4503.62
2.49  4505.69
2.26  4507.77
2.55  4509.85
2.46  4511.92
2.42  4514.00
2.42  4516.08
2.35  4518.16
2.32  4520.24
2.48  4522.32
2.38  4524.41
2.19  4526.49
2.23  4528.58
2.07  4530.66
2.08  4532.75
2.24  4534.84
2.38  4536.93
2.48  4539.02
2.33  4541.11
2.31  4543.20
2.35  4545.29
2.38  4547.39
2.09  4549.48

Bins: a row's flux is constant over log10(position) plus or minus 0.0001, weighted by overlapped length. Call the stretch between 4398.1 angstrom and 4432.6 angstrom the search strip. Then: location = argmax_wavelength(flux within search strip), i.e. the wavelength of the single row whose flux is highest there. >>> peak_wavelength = 4431.61 angstrom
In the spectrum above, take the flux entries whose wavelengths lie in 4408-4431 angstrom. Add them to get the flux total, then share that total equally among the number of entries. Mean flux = 2.21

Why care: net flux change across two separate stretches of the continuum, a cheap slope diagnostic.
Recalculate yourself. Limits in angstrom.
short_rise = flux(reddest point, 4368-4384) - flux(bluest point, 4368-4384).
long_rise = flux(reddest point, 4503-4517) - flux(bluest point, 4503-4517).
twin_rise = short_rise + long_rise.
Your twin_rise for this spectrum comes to -0.73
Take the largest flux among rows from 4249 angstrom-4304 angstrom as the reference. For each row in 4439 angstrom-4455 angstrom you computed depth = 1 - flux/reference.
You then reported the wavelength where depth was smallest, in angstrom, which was 4447.97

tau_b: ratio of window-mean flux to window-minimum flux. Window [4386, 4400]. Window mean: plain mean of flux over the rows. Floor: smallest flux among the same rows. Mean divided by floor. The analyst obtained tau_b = 1.096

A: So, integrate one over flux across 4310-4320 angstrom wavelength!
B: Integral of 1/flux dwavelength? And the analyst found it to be 5.60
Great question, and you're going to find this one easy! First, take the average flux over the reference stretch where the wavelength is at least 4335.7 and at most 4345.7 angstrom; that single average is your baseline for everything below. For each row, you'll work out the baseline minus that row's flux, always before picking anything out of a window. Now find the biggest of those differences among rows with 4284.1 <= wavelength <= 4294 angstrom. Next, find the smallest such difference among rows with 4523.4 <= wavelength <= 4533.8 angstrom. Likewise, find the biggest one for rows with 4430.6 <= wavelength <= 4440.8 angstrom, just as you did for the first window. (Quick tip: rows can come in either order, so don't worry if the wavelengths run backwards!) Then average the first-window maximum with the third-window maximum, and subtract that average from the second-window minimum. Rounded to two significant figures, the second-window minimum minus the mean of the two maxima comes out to -0.57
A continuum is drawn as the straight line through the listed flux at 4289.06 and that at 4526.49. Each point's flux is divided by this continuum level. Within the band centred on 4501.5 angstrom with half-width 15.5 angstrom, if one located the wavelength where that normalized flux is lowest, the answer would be 4499.47 angstrom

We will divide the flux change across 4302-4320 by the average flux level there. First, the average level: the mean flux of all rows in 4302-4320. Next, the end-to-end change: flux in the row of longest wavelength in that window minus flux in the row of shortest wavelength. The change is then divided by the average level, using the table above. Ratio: 0.33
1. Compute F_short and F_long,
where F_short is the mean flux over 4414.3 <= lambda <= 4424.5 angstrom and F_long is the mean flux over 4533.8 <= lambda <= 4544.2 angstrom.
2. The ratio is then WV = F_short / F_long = 0.94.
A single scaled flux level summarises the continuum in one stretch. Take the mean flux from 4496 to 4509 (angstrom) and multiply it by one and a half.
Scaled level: 3.5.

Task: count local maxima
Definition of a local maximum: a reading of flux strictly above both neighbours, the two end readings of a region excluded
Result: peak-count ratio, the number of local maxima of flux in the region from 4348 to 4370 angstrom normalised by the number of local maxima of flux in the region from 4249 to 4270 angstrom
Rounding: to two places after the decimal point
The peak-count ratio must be 1.00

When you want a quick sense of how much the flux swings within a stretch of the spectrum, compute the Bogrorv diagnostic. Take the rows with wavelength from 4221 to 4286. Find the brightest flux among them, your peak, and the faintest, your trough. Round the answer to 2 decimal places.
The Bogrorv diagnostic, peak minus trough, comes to 0.68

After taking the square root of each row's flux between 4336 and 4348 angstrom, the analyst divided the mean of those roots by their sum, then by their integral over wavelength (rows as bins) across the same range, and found 0.0105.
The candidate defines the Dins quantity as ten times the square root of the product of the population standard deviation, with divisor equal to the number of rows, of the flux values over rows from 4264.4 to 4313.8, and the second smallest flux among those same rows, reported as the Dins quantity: 5.34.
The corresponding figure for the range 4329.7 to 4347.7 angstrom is 5.68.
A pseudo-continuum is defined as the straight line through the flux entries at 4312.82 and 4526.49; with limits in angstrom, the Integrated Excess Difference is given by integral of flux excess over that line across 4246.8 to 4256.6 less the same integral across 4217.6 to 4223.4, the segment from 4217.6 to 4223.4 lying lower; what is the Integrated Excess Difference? 2.2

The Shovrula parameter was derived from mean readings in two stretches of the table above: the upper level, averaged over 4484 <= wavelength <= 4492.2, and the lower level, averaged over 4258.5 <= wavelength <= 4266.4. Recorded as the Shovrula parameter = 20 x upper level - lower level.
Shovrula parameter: 49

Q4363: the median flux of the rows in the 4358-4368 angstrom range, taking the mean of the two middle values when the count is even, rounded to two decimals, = 2.14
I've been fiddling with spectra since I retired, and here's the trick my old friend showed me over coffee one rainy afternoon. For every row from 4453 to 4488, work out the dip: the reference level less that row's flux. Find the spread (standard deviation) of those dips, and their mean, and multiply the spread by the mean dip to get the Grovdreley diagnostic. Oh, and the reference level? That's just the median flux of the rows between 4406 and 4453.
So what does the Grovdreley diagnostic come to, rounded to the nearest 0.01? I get -0.02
